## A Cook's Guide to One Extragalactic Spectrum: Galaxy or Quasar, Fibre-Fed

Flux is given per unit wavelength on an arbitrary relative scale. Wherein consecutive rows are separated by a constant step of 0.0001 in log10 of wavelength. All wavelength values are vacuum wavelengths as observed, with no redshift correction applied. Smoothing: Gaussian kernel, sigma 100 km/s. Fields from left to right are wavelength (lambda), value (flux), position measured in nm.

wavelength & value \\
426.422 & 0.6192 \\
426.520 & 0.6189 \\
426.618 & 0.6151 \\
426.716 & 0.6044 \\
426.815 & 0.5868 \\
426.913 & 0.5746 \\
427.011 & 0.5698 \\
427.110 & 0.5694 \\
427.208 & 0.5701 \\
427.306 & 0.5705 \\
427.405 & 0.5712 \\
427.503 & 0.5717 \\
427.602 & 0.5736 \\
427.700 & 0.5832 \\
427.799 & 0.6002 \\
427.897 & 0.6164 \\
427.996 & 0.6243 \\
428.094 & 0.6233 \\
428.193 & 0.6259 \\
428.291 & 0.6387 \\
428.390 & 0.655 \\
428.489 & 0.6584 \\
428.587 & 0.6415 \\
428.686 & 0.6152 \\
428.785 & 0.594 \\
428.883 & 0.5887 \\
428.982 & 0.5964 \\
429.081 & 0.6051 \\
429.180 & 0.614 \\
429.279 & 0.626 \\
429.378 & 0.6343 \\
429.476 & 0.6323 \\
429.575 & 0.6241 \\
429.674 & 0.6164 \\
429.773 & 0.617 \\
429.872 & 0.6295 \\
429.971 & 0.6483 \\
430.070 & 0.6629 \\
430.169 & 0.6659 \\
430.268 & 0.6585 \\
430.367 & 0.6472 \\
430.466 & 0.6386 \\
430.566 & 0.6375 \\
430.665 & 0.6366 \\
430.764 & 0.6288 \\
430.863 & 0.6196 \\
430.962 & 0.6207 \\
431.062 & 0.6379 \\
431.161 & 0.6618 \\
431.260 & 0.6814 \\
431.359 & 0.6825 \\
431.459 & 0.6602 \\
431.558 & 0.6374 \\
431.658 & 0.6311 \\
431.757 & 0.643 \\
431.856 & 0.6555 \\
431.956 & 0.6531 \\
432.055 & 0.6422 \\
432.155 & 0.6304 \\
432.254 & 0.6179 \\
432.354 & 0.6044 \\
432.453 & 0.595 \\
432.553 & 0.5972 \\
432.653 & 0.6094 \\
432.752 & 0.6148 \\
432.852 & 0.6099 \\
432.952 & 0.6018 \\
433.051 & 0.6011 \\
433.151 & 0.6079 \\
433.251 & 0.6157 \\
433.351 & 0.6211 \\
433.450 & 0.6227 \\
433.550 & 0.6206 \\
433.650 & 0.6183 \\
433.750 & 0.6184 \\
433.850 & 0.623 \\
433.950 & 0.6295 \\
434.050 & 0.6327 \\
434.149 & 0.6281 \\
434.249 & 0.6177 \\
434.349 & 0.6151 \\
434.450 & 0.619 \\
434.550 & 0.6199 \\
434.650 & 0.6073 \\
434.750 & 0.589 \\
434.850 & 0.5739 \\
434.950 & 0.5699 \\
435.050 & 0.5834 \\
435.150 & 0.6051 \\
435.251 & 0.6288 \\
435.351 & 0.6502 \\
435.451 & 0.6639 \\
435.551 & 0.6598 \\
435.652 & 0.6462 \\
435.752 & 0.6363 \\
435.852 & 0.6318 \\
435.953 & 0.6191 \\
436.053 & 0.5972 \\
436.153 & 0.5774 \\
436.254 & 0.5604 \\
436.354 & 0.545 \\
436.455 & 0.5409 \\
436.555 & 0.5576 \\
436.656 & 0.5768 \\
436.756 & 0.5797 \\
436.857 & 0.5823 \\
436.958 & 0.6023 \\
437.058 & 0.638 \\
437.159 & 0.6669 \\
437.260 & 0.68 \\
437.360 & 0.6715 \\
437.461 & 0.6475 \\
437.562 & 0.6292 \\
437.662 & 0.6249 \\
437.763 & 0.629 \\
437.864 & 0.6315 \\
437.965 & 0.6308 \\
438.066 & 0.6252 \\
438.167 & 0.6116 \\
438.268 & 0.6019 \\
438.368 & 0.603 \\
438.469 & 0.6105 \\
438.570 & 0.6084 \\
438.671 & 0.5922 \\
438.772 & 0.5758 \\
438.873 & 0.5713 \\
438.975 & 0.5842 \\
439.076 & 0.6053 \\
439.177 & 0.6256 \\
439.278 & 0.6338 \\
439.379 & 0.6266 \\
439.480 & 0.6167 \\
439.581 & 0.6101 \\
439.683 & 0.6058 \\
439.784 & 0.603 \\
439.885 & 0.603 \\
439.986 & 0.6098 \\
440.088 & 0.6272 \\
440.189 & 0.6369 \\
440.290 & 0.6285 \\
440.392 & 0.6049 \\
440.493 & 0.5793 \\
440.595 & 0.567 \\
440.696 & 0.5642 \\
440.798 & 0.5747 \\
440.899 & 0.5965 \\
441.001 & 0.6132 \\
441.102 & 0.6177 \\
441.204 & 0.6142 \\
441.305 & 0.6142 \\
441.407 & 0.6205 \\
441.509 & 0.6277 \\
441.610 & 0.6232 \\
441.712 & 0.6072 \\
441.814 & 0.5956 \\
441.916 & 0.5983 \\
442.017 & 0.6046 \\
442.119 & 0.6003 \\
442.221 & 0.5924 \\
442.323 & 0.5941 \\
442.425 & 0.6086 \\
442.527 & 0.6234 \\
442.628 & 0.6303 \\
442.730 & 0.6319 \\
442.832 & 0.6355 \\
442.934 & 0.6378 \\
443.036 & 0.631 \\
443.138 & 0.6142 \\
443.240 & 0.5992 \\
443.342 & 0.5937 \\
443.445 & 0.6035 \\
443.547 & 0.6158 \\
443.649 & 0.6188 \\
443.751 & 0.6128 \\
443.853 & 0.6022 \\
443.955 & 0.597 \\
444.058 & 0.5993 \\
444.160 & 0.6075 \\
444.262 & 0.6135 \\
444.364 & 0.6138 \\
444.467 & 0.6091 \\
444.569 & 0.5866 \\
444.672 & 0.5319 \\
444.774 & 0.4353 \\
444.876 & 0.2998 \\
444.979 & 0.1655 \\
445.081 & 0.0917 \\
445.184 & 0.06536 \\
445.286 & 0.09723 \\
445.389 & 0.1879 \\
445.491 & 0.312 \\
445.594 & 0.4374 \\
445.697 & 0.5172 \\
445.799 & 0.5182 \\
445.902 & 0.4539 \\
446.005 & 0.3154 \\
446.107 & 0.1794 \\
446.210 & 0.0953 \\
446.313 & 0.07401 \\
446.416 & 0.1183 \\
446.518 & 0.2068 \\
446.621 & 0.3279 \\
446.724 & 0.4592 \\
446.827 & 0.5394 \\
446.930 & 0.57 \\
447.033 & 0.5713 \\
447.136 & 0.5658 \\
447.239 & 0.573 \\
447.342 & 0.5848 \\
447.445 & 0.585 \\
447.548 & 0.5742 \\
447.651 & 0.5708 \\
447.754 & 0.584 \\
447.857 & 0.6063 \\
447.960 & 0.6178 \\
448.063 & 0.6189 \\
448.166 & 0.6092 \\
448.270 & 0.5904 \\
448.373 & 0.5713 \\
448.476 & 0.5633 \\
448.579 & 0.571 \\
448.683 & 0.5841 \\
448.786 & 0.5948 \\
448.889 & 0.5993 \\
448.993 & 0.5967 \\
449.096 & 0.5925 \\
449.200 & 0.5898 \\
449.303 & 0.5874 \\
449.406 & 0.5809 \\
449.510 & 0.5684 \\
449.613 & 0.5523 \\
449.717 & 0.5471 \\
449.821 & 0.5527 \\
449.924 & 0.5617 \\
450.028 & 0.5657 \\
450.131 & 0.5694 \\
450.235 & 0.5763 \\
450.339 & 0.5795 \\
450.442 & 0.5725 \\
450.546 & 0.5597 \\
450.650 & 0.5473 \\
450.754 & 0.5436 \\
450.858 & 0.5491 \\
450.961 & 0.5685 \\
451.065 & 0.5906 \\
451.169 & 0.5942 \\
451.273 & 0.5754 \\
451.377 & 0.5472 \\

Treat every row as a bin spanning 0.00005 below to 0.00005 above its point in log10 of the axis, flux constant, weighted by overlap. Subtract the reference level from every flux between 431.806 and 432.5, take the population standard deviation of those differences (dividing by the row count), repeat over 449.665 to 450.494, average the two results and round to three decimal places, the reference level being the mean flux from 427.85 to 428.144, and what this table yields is 0.016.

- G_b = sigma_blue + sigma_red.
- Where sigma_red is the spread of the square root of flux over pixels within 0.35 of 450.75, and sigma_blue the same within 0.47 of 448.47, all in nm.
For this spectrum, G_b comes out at 0.02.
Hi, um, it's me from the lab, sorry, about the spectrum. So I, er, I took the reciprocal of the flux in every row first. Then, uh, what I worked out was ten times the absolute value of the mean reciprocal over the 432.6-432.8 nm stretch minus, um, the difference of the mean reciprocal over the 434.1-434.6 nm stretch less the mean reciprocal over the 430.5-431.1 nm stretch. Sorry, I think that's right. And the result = 16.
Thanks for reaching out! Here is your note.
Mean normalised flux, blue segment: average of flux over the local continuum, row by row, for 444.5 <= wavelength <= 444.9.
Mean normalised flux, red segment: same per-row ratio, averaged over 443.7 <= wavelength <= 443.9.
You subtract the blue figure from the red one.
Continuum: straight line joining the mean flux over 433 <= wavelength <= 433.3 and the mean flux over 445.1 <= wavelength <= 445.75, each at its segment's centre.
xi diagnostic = 0.3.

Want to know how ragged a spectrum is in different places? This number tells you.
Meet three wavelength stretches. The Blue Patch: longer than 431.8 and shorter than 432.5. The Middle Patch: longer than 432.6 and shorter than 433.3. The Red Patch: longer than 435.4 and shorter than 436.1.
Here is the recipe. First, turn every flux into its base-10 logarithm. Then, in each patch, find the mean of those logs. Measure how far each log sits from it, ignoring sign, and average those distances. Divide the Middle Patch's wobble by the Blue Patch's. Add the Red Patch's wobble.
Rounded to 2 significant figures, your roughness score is 0.24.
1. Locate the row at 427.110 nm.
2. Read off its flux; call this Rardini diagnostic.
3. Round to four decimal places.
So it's 0.5694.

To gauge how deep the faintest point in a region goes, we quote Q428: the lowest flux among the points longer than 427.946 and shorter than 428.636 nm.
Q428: 0.6233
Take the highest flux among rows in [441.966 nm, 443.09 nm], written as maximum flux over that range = 0.6378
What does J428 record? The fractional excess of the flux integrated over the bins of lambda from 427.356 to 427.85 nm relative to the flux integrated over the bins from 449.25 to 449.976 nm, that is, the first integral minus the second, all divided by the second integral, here -0.30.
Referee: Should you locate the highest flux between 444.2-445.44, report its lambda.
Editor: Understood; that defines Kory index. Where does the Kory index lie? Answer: 444.364 nm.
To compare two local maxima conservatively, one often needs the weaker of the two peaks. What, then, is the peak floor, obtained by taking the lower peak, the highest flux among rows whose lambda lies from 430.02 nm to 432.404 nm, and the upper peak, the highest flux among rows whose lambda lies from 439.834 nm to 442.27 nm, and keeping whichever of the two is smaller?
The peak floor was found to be 0.637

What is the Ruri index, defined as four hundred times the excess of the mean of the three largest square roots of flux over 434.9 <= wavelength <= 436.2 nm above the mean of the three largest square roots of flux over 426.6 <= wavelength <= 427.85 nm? 13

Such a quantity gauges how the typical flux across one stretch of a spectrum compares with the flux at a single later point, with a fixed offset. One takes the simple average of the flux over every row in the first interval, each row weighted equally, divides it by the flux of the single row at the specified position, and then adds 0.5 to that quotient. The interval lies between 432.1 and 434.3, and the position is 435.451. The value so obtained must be 1.43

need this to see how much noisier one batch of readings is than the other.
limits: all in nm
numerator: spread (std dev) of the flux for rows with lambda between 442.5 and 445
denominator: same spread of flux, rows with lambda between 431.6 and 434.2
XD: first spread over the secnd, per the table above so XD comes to 7.0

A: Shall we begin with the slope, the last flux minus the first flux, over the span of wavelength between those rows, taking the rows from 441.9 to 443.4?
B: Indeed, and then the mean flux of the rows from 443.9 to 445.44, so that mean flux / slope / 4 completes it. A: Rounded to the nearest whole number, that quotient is -32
